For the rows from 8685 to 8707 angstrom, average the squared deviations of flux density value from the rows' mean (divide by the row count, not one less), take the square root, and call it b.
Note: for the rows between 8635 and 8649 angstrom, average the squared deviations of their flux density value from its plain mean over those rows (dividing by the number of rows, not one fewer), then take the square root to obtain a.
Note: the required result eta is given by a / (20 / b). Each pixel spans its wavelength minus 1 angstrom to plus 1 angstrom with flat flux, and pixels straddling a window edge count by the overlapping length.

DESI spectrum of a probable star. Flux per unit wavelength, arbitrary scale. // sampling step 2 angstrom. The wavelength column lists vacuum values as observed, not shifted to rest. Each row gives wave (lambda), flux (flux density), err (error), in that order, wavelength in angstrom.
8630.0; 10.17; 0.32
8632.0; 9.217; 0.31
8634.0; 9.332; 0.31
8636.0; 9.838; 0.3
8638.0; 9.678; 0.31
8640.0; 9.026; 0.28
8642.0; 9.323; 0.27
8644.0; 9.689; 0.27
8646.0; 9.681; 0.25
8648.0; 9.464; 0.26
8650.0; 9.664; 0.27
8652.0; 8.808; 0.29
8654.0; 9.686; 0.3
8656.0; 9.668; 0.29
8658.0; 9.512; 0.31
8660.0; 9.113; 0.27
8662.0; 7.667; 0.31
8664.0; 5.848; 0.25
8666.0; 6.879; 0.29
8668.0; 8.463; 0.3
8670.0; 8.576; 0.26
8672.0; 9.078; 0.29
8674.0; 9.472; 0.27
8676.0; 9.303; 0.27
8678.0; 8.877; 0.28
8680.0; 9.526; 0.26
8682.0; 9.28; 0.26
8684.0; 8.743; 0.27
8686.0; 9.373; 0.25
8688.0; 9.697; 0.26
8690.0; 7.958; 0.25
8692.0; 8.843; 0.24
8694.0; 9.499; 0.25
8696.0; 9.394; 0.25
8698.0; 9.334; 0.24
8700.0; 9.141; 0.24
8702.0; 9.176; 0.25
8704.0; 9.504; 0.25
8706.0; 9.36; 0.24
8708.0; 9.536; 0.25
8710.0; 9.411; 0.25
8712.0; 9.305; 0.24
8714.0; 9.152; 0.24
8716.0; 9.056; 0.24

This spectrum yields 0.0058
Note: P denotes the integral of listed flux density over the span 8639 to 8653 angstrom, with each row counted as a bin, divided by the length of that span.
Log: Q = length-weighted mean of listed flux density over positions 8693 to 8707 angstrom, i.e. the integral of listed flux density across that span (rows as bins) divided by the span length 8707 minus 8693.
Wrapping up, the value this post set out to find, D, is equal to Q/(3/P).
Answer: 29.2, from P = 9.38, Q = 9.34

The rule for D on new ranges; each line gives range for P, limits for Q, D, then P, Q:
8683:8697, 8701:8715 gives 28.3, 9.07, 9.35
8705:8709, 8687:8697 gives 28.6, 9.45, 9.08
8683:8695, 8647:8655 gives 28.3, 9.02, 9.41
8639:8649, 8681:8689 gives 29.2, 9.44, 9.27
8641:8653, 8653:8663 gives 28.7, 9.44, 9.13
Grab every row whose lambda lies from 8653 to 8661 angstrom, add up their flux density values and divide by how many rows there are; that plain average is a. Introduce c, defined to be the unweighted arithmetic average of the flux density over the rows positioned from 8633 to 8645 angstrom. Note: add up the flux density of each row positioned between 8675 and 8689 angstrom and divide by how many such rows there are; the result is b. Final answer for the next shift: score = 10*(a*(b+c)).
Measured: 1779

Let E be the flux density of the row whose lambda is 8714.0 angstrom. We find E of 9.152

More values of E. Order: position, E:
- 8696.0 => 9.394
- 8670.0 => 8.576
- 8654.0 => 9.686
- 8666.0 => 6.879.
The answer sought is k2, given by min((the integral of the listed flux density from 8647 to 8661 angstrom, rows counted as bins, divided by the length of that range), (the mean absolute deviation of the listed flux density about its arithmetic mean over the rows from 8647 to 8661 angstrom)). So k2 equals 0.26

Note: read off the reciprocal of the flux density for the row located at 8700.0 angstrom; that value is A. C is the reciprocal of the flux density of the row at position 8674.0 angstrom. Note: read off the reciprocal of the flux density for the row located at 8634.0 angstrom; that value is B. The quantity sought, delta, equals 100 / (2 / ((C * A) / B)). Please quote 5.4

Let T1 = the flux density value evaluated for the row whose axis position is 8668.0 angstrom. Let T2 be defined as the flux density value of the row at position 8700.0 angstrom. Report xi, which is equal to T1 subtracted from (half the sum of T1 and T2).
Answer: 0.34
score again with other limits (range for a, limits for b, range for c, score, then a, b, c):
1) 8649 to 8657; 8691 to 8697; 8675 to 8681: 1748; 9.5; 9.25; 9.24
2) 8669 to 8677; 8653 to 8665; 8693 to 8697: 1642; 9.1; 8.58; 9.45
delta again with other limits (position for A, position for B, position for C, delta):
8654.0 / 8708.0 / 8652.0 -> 5.6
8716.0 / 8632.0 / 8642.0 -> 5.5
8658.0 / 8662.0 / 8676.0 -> 4.3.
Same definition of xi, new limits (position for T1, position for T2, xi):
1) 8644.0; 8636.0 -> 0.07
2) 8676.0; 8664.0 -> -1.73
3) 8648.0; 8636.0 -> 0.19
